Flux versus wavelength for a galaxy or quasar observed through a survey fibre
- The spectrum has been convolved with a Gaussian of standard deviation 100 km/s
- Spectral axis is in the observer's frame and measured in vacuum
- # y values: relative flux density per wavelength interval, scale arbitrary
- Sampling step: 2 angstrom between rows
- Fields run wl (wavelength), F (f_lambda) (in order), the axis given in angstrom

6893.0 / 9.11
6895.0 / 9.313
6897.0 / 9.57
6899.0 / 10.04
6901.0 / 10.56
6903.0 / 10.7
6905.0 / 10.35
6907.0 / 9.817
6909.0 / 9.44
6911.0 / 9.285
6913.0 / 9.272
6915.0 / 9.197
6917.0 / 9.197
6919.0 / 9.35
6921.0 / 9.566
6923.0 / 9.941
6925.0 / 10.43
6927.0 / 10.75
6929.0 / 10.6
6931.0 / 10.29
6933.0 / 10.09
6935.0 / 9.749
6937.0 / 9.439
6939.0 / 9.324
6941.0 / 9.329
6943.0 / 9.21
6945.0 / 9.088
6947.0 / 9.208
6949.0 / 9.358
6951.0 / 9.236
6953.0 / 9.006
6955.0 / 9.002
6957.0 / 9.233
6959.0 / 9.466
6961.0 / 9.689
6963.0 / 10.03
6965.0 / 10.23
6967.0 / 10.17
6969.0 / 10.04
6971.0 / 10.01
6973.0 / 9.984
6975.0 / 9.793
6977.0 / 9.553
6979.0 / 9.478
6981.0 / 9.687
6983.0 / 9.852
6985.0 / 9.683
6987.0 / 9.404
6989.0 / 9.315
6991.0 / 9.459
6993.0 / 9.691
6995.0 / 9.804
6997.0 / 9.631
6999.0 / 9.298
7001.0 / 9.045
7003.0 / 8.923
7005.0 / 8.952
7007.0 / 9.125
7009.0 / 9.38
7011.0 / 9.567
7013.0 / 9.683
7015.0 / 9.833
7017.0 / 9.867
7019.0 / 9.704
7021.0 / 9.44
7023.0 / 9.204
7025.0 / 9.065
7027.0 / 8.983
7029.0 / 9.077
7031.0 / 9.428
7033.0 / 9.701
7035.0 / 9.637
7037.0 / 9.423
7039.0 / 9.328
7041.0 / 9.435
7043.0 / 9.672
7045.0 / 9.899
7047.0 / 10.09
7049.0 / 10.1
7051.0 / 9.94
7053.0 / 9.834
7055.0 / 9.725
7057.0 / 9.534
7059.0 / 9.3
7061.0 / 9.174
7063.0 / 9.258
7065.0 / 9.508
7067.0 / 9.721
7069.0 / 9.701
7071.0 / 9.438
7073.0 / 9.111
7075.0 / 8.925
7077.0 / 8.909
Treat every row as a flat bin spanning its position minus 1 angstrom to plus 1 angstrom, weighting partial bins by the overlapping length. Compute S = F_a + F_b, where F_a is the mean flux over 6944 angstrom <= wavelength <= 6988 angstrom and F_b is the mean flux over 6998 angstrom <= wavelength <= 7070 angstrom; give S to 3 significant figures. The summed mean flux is 19.1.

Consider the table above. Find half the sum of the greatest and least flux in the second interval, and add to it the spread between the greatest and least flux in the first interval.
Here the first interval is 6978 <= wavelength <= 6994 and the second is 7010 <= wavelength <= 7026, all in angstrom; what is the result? 10.0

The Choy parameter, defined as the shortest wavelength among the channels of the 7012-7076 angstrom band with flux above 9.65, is 7013.0 angstrom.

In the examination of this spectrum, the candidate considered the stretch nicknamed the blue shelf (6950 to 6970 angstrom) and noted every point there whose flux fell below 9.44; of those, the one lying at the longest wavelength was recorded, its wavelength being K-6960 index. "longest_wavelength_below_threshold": 6957.0 angstrom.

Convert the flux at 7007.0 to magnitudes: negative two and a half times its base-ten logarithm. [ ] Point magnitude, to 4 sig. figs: -2.401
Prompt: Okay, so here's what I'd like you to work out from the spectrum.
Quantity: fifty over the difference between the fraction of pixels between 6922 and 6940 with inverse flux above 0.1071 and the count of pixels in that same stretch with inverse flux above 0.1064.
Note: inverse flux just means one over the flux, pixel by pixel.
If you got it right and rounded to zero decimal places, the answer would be -56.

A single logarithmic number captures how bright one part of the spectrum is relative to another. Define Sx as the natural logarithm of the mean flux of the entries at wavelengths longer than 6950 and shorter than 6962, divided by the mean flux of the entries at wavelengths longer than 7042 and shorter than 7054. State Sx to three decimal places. -0.068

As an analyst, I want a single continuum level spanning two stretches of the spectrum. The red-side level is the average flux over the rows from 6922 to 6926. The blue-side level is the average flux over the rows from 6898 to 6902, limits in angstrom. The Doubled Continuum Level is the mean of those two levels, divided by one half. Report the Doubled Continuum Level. 20.5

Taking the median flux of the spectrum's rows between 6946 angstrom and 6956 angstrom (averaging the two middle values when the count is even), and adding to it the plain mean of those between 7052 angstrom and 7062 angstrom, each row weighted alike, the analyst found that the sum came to 18.7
